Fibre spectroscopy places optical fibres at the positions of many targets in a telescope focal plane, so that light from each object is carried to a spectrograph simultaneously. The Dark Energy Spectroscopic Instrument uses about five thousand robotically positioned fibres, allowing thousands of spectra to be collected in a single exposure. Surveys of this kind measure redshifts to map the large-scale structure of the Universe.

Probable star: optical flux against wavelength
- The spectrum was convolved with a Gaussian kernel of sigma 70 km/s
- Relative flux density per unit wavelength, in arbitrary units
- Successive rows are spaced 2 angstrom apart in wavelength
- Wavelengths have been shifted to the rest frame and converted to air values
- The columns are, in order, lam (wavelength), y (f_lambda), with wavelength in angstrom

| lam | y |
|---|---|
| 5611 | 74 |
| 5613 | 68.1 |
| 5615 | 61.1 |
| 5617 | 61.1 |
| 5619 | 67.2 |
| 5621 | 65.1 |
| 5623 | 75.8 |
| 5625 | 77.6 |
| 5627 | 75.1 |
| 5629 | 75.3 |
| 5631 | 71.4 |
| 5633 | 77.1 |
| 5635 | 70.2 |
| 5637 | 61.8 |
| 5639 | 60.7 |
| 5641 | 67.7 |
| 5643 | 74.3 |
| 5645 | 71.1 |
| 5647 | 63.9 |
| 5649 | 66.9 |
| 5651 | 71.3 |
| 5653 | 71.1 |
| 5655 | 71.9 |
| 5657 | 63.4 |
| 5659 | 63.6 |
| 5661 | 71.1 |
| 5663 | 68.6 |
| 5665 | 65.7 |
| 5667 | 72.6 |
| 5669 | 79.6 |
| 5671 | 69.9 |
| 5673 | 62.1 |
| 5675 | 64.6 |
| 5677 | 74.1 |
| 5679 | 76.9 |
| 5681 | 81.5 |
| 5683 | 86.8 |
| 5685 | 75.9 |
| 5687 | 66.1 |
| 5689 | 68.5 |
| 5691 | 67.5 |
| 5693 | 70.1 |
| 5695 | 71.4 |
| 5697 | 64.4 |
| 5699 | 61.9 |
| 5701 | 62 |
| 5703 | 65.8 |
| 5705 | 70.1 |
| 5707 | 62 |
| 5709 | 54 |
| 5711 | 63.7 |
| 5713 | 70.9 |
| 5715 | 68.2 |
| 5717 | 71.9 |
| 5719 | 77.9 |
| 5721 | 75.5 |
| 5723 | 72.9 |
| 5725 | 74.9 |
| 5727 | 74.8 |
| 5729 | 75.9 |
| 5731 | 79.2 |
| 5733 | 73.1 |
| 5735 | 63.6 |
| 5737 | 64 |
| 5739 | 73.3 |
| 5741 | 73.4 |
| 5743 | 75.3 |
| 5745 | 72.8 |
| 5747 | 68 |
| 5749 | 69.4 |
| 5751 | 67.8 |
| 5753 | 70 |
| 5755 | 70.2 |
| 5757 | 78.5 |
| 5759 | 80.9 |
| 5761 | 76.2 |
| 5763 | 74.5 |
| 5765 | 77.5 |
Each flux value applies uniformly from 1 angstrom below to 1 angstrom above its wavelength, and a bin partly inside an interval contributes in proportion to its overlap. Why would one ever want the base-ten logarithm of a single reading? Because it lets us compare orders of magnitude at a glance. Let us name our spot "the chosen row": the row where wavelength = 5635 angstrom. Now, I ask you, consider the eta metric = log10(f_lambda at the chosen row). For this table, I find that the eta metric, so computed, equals 1.85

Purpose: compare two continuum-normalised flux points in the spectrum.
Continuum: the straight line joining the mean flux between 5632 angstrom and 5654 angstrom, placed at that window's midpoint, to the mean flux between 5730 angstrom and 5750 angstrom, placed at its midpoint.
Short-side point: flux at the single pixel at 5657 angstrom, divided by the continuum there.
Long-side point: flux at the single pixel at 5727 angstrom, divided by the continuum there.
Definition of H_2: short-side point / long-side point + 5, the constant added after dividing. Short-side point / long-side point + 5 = 5.87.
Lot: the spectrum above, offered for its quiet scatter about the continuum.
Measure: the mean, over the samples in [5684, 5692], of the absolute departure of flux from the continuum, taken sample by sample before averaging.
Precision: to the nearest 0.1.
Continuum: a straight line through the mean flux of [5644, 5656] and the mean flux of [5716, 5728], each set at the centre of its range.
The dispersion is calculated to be 4.6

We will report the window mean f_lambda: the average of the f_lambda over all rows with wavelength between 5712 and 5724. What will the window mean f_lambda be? 73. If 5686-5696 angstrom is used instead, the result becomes 69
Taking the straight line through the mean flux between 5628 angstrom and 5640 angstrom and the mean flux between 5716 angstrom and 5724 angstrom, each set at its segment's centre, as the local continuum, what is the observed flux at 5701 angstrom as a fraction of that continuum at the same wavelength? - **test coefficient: 0.845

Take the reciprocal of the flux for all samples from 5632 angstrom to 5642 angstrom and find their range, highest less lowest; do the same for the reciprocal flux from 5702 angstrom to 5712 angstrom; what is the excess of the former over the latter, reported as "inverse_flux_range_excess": -0.001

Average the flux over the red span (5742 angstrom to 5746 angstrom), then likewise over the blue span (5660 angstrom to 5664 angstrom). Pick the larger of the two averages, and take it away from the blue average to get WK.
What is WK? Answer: -4.2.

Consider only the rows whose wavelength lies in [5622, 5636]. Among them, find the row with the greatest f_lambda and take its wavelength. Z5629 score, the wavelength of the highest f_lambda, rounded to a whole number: 5625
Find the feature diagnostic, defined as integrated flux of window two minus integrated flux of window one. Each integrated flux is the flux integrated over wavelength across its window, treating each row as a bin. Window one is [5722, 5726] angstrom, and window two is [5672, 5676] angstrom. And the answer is -42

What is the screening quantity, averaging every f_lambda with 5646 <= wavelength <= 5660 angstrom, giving 67.4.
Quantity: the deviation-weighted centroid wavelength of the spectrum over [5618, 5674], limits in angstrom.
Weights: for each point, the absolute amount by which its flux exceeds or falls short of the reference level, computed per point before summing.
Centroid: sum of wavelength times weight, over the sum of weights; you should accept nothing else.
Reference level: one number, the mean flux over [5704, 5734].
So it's 5645.4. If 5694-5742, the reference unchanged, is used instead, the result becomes 5716.1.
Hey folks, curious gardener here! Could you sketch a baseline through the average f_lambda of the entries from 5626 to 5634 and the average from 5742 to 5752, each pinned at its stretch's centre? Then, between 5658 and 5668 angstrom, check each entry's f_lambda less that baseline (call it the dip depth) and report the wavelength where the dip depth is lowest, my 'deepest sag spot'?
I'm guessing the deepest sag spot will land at 5659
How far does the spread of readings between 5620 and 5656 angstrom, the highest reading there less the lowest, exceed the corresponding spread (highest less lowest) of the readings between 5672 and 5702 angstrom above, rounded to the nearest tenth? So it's -8.0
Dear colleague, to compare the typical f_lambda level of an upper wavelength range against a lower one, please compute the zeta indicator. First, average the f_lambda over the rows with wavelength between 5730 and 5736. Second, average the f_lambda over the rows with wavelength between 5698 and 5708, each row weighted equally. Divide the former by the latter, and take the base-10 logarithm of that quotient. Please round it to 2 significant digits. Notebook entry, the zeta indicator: 0.049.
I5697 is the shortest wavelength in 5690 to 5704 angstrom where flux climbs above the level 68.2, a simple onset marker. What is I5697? 5693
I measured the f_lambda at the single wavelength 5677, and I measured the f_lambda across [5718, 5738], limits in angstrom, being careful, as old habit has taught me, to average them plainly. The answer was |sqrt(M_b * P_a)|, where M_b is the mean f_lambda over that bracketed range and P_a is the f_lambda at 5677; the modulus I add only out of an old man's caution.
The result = 73.6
